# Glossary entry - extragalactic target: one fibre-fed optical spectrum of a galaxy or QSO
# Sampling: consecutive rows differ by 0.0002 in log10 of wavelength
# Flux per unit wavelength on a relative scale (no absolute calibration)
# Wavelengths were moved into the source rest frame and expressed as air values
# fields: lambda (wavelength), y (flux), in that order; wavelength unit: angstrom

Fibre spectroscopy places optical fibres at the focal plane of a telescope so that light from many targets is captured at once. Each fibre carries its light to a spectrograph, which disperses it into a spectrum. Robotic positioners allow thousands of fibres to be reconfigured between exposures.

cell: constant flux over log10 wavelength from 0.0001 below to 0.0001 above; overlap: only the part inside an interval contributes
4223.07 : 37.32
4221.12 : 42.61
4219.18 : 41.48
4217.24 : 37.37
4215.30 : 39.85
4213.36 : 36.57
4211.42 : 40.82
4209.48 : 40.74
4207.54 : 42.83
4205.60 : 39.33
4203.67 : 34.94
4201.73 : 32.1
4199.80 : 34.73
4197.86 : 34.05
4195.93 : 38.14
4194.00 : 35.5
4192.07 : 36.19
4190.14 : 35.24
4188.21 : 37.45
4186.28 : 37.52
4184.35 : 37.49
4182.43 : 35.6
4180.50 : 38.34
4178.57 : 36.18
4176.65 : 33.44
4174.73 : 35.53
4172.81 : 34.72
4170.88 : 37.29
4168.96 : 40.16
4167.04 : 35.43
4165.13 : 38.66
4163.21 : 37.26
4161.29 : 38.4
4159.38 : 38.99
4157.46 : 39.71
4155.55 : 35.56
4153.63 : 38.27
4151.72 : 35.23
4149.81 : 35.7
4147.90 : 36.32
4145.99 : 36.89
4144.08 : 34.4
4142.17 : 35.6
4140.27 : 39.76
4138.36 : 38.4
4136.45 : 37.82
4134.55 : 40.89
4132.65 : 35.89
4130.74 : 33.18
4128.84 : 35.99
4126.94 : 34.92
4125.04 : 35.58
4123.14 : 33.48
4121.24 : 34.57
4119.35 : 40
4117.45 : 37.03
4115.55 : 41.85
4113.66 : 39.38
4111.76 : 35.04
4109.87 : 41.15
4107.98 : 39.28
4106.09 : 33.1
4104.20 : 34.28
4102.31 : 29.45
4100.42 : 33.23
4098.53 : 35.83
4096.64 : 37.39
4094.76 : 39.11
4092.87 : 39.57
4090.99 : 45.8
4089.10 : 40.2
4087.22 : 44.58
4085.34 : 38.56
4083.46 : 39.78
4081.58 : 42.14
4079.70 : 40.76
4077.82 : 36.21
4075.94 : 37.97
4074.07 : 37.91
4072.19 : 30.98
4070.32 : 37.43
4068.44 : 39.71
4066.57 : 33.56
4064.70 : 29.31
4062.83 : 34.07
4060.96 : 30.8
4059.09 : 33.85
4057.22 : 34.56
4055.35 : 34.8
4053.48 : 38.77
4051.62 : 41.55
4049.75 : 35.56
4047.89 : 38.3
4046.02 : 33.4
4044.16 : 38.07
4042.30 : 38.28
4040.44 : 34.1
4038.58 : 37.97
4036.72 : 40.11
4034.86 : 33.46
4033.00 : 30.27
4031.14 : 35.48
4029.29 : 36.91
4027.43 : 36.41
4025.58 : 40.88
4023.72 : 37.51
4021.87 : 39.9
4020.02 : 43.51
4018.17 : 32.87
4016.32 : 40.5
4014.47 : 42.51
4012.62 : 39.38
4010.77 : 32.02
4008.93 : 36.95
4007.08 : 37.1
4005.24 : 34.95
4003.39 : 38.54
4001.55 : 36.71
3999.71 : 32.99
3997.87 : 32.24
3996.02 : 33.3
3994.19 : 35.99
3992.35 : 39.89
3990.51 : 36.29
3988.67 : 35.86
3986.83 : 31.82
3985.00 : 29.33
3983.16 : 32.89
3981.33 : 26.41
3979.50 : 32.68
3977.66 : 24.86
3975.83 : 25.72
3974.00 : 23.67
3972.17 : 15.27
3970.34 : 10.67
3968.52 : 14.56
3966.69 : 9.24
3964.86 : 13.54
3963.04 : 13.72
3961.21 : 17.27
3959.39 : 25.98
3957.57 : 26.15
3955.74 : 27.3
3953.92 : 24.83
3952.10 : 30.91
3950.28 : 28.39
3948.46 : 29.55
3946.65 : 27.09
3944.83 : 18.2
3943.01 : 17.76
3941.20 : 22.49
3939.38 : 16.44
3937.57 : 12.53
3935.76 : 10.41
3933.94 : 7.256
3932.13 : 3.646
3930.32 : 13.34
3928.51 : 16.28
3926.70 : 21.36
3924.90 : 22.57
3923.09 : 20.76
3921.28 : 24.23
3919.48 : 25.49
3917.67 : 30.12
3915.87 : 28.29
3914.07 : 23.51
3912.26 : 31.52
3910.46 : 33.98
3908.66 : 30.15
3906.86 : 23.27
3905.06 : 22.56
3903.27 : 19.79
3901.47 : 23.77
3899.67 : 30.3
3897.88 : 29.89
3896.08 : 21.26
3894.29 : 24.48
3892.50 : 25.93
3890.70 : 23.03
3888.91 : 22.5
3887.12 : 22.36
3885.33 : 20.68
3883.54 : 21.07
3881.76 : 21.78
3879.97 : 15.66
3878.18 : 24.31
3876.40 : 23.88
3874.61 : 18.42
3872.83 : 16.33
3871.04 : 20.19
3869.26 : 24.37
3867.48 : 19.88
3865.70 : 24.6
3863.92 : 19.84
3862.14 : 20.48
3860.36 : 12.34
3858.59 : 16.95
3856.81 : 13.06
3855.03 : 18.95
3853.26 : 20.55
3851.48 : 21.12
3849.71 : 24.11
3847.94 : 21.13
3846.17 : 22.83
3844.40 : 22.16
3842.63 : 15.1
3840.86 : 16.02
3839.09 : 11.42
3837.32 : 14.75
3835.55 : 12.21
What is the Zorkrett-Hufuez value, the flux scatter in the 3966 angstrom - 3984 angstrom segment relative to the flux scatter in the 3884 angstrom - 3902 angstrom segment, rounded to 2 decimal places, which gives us 2.57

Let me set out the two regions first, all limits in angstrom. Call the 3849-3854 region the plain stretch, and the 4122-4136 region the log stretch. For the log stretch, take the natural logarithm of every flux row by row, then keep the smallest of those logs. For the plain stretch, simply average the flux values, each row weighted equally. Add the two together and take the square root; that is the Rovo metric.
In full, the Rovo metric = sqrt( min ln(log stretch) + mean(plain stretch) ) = 5.0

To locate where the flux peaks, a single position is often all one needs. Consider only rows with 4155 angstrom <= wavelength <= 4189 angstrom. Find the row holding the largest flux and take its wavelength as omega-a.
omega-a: 4168.96 angstrom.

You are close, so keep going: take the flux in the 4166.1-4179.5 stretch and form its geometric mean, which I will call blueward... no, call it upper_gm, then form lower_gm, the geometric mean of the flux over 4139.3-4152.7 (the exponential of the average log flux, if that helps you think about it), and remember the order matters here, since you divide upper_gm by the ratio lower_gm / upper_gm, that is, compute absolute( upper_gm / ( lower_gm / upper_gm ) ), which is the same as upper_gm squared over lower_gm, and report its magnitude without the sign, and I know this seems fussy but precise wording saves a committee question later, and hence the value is 36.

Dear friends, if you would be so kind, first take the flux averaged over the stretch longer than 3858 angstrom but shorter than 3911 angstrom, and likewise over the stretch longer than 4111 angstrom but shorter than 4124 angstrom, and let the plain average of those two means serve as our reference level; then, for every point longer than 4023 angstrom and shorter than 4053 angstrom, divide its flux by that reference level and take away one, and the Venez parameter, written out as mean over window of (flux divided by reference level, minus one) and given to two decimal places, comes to 0.23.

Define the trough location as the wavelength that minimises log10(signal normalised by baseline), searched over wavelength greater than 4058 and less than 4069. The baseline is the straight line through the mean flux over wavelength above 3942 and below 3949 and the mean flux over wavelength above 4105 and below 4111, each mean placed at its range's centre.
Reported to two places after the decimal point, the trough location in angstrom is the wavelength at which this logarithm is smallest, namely 4064.70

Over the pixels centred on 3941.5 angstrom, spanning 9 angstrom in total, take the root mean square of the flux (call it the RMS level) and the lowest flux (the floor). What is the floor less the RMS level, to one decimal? -5.2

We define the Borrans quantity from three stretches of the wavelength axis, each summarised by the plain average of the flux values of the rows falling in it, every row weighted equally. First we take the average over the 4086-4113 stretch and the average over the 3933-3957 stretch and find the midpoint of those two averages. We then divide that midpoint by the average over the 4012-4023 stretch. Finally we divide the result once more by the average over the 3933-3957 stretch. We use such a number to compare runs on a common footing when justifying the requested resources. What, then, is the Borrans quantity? 0.0351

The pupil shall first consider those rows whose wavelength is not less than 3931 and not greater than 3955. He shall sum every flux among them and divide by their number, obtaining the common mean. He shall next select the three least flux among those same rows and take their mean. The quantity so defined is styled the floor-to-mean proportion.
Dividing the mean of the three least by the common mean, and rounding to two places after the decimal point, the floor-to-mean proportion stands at 0.37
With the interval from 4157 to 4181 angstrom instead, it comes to 0.93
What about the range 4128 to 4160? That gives 0.93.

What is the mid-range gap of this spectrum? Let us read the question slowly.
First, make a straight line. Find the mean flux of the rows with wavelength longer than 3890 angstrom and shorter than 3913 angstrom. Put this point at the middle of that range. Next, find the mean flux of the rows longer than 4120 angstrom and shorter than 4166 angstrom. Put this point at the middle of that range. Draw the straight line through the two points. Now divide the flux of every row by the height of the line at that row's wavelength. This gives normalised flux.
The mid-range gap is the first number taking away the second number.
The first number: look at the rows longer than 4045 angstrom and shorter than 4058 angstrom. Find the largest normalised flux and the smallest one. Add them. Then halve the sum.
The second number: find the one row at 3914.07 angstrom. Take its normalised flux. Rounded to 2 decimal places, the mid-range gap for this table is 0.27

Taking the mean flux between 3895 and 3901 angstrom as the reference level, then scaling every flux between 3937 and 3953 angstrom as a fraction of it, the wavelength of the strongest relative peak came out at 3952.10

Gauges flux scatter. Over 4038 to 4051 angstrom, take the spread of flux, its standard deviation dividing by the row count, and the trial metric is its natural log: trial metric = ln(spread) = 0.68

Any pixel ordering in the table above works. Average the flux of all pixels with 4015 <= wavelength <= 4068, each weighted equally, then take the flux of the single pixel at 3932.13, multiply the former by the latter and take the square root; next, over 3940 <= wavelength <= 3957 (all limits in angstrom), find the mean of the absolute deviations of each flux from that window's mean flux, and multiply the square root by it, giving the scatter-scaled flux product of 44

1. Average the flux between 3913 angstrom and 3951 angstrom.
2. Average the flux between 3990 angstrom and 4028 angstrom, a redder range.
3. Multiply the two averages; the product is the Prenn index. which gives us 743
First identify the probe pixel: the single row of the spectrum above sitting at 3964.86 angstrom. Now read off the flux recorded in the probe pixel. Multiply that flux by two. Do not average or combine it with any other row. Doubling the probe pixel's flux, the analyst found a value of 27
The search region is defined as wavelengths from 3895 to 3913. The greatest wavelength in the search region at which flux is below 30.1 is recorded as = 3906.86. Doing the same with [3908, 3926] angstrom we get 3924.90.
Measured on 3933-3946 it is 3944.83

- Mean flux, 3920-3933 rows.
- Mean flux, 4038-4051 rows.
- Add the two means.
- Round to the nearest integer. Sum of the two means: 54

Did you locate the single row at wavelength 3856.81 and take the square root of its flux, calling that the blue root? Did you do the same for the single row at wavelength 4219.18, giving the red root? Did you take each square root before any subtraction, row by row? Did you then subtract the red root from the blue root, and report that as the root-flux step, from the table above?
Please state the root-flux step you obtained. -2.83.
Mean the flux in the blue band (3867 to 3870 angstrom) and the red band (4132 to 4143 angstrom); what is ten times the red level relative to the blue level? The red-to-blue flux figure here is 17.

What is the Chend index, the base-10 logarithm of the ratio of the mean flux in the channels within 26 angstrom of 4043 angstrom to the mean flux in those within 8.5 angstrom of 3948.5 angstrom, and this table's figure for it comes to 0.16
